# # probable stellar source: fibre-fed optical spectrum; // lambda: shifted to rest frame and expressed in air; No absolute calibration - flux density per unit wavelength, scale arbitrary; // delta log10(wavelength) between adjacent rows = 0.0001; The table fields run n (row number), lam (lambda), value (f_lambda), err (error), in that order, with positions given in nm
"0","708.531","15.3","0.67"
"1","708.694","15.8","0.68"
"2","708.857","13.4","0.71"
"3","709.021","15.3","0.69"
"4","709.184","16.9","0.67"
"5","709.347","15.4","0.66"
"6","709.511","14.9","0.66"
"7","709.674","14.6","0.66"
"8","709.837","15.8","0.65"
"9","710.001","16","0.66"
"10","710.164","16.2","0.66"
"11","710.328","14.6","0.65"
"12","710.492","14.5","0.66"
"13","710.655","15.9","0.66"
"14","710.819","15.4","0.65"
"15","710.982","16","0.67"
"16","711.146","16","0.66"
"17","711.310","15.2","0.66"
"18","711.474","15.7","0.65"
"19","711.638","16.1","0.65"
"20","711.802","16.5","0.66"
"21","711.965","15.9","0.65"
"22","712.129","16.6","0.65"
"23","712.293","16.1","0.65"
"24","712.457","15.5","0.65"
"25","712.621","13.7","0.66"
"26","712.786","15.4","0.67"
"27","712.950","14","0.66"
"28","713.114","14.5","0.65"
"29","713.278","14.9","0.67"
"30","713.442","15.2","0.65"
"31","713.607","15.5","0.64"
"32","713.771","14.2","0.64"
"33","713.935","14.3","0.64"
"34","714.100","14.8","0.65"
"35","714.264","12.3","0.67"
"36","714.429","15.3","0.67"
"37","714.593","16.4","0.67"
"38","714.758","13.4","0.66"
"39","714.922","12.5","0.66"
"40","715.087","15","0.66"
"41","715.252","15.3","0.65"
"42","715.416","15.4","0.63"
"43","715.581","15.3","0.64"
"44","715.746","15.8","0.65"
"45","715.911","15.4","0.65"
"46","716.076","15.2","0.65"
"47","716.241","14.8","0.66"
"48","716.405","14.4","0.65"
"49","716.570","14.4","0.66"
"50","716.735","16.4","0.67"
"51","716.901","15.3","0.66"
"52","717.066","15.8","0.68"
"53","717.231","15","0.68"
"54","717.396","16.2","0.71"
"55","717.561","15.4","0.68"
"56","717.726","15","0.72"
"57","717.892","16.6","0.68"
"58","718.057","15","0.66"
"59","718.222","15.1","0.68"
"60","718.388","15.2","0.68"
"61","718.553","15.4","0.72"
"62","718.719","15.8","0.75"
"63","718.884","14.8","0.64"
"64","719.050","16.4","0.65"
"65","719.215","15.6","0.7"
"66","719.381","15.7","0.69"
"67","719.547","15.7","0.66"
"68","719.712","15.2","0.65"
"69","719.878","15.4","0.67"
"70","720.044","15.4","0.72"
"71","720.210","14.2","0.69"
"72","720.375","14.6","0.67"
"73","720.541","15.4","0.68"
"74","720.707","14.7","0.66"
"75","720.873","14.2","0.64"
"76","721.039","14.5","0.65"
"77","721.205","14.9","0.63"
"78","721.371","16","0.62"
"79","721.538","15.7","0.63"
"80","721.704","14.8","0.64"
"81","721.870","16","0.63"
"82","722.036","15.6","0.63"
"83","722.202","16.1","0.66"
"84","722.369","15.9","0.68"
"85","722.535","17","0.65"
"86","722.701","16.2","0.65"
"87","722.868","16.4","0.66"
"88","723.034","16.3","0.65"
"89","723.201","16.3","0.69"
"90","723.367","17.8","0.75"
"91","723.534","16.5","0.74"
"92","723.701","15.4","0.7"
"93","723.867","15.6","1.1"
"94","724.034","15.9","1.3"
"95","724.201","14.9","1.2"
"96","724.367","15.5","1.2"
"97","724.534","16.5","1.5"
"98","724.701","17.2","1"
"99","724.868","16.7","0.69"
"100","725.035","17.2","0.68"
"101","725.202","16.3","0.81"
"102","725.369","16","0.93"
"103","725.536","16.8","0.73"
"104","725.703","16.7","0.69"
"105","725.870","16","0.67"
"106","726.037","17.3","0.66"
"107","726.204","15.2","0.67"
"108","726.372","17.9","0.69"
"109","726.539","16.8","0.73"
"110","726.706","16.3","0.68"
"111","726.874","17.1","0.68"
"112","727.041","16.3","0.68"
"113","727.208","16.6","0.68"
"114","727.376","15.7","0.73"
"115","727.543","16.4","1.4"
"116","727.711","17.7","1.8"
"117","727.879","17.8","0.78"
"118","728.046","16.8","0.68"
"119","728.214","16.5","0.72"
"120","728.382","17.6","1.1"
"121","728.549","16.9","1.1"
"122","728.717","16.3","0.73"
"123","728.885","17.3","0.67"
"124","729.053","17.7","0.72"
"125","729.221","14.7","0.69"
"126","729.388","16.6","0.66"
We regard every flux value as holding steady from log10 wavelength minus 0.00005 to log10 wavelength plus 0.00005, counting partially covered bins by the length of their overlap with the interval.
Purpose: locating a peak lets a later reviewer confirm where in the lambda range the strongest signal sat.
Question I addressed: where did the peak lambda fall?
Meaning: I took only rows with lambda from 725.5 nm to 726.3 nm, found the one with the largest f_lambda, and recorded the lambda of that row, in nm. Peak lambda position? 726.037 nm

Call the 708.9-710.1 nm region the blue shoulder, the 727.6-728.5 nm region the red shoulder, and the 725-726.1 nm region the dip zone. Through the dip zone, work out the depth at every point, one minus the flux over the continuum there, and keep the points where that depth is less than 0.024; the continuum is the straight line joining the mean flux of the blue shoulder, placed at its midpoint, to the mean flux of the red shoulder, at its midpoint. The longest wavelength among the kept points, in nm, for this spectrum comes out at 726.037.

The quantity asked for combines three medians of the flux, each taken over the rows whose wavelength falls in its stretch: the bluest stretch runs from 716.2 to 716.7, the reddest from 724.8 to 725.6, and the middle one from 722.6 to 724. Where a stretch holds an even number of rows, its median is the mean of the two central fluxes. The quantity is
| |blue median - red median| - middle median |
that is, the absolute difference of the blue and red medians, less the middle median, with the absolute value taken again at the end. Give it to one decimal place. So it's 14.0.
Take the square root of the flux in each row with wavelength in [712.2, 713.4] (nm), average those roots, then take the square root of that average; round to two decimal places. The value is 1.96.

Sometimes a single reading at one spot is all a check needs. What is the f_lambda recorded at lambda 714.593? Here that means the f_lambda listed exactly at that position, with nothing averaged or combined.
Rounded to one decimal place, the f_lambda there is 16.4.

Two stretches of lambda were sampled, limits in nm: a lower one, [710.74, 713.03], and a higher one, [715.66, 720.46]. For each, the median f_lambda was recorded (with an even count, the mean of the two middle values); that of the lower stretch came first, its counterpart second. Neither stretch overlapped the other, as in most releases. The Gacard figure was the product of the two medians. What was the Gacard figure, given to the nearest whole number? 243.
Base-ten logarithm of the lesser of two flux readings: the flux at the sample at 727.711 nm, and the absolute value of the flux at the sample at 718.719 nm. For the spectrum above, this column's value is 1.20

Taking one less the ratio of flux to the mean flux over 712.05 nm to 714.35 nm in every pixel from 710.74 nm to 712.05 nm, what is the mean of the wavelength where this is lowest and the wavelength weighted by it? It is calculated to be 711.63 nm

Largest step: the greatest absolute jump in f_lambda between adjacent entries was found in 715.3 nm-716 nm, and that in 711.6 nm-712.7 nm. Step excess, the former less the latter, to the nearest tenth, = -1.3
